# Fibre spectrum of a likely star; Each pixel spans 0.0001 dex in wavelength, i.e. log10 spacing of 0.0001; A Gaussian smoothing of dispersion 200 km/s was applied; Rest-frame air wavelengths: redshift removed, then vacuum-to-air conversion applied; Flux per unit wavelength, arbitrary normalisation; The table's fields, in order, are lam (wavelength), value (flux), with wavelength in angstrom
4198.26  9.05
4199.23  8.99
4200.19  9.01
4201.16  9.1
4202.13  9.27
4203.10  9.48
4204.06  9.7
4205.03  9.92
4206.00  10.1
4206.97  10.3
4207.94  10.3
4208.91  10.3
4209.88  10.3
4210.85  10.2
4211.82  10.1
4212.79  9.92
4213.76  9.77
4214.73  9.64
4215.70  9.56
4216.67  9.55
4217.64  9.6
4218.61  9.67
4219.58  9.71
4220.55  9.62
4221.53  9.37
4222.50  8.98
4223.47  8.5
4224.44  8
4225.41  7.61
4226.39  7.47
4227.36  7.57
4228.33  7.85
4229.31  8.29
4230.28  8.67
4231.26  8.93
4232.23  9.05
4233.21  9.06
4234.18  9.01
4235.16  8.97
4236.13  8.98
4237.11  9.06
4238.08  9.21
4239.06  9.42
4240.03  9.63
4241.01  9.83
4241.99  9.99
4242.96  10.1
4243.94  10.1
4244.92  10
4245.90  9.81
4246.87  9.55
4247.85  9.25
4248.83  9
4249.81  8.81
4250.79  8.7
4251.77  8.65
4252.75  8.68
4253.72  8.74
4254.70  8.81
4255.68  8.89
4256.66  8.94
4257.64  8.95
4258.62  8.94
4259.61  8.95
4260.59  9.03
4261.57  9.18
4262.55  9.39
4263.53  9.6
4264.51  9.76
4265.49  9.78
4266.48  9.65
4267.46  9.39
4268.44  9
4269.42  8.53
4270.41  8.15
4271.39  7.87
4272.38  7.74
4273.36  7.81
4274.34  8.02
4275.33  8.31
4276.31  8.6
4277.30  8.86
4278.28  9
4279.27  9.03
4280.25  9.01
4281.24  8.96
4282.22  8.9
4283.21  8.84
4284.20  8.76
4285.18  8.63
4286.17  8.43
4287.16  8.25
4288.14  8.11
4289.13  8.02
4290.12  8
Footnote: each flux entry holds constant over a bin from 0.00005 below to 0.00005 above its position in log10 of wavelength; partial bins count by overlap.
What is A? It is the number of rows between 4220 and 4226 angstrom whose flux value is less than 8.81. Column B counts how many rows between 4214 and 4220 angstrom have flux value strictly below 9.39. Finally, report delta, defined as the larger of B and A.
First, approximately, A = 3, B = 0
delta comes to 3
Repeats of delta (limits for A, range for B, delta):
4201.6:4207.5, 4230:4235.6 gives 6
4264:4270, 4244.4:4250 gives 3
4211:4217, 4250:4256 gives 6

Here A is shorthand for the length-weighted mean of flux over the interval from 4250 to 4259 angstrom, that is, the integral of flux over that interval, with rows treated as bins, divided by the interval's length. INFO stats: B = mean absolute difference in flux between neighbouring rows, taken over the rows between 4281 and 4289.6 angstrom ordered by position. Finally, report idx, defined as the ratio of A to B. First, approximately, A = 8.8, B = 0.12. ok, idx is 75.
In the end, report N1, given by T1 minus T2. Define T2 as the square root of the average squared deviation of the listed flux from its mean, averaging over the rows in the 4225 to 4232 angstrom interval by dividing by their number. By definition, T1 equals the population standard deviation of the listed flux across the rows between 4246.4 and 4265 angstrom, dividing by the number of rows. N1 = -0.2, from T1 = 0.32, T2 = 0.54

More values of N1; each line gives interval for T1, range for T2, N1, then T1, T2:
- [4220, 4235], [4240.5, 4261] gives 0.2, 0.67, 0.51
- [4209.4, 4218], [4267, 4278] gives -0.2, 0.27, 0.51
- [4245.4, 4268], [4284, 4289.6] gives 0.1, 0.38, 0.27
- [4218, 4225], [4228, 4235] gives 0.2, 0.61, 0.43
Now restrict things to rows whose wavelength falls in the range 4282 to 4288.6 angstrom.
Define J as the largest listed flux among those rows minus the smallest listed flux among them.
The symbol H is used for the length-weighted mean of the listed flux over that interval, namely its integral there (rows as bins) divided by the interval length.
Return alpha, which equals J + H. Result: 9.3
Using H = 8.5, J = 0.8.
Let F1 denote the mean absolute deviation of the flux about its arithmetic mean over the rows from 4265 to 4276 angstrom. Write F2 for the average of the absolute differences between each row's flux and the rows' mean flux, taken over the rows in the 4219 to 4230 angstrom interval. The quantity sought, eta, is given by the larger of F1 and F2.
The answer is 0.71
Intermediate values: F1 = 0.6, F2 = 0.71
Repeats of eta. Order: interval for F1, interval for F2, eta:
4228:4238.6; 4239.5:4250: 0.36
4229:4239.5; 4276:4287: 0.18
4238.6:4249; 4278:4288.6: 0.30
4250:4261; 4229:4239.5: 0.18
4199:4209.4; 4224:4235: 0.57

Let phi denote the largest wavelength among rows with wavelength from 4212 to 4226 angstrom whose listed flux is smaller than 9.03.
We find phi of 4225.41 angstrom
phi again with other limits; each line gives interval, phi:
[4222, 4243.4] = 4236.13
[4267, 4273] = 4272.38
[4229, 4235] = 4234.18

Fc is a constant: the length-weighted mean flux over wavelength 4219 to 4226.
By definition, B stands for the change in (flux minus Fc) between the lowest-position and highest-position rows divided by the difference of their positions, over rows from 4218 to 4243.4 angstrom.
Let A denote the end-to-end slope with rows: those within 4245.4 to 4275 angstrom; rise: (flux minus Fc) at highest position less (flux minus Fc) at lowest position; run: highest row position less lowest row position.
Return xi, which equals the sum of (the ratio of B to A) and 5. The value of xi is 4.7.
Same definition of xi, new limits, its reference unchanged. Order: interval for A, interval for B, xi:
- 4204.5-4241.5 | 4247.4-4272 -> 28.4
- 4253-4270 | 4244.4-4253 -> 17.6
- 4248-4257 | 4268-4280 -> 4.6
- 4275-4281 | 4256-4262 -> 5.3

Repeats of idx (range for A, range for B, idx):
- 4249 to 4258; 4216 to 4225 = 38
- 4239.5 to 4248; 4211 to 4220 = 111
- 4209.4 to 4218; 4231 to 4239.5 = 118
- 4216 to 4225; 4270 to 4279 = 44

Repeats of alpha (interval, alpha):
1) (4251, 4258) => 9.1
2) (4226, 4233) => 9.9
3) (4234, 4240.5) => 9.9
